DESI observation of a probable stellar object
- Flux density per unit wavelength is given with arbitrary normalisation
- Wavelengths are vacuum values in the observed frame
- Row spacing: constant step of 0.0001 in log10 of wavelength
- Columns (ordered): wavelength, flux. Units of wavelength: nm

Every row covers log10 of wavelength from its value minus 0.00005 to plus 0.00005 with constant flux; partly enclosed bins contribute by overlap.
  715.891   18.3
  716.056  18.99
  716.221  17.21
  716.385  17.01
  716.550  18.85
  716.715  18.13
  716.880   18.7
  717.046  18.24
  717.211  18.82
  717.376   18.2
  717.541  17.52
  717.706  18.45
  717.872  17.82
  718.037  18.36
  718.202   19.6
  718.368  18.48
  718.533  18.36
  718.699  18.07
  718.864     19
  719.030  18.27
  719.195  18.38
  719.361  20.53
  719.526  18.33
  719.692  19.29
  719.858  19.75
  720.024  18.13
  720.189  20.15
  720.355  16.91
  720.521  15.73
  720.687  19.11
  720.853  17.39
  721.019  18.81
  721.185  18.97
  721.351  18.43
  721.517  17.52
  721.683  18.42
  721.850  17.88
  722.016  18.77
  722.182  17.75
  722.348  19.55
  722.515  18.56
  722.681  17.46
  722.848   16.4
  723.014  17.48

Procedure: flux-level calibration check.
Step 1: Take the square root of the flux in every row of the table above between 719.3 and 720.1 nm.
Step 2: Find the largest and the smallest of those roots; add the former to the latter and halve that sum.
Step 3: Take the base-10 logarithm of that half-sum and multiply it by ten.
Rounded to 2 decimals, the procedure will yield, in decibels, 6.43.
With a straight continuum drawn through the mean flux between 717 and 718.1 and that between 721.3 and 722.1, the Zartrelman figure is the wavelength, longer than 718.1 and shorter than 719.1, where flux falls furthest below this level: 718.699 nm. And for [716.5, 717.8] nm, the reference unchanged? 717.541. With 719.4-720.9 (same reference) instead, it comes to 720.521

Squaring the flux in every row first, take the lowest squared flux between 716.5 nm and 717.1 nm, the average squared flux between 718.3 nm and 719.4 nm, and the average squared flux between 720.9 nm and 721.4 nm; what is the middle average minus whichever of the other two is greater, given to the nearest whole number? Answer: 0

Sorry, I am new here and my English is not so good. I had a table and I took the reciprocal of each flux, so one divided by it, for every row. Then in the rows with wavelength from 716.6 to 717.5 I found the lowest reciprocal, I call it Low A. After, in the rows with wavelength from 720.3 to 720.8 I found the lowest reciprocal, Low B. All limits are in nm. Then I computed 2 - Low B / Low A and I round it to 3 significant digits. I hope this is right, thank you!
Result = 1.02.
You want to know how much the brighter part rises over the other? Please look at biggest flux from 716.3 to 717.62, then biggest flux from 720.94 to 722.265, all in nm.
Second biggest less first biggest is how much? 0.1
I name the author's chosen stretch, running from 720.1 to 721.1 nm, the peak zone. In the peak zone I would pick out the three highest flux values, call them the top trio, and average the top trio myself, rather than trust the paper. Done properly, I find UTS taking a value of 19.4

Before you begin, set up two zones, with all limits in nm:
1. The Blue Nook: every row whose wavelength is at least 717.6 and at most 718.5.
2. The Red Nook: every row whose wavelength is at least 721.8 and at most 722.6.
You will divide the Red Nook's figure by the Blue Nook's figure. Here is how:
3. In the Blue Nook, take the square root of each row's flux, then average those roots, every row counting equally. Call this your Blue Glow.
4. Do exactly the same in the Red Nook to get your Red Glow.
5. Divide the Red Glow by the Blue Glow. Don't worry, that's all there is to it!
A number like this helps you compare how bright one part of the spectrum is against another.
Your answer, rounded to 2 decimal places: 1.00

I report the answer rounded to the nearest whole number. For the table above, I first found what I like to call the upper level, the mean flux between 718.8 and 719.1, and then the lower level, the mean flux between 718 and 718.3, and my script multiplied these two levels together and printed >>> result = 354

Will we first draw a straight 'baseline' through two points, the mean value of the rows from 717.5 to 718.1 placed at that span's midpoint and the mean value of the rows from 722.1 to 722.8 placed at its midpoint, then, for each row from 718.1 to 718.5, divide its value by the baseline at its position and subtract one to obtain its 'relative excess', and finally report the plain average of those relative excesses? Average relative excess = 0.05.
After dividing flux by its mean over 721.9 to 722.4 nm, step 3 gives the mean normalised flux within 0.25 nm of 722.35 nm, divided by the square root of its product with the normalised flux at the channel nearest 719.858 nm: 0.97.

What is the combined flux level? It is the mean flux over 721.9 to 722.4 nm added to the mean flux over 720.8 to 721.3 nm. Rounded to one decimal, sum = 37.1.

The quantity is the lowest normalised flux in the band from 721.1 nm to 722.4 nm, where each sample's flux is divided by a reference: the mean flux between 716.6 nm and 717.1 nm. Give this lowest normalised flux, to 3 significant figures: 0.954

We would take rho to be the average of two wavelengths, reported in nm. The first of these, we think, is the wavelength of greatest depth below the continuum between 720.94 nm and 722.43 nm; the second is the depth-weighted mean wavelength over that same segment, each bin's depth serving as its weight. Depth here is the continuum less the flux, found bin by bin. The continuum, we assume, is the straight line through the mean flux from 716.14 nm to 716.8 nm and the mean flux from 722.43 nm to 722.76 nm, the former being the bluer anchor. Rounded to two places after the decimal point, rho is 721.60 nm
